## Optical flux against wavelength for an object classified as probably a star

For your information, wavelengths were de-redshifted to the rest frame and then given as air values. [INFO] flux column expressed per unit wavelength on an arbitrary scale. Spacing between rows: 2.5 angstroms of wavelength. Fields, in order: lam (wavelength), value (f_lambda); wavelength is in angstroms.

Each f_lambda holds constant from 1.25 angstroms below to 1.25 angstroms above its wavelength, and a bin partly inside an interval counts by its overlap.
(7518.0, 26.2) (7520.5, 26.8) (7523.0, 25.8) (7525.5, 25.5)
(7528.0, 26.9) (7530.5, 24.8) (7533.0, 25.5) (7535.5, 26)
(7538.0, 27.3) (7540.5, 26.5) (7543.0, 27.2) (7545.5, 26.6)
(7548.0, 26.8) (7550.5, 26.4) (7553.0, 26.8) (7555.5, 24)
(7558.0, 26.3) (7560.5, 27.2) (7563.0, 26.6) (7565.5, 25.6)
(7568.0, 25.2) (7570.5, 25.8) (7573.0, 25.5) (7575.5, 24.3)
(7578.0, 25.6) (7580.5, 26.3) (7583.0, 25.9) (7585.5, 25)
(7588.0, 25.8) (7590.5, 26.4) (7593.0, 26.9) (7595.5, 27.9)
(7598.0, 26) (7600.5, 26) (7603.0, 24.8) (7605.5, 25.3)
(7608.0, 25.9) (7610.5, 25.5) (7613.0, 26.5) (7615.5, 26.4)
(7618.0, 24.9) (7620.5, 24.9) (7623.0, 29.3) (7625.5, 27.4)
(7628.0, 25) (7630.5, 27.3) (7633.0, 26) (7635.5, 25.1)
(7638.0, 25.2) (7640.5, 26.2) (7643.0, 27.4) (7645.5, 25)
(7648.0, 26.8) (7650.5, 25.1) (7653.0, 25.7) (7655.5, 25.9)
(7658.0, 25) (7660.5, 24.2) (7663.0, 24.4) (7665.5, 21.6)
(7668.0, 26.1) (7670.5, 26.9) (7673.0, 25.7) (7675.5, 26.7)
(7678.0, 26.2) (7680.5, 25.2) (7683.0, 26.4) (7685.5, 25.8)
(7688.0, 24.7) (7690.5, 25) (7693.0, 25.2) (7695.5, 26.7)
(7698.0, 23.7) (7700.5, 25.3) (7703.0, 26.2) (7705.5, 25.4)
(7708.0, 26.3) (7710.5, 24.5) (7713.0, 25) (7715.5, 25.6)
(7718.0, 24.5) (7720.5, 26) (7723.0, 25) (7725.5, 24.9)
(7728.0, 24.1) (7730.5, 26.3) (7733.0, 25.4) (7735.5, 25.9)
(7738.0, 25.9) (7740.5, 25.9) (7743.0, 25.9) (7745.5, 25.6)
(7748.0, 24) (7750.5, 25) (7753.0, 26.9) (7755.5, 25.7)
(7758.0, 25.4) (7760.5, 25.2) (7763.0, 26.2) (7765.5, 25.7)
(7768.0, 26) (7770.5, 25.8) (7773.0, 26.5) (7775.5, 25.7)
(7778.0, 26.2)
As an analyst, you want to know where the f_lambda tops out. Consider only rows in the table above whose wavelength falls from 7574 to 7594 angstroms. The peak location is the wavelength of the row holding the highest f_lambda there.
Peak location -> 7593.0 angstroms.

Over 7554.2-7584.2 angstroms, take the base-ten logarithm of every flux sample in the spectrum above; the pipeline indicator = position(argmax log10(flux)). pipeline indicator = 7560.5 angstroms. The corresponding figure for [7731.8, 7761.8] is 7753.0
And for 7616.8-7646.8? 7623.0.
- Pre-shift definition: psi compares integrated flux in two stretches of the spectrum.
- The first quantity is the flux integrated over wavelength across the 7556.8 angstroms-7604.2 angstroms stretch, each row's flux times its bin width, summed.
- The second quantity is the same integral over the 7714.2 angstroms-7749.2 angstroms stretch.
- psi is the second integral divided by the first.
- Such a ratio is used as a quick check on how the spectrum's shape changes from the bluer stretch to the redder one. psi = 0.72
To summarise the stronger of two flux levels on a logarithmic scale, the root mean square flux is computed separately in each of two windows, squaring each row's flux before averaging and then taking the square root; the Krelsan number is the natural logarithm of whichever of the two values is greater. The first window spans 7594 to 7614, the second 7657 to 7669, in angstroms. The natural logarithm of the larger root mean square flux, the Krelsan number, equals 3.26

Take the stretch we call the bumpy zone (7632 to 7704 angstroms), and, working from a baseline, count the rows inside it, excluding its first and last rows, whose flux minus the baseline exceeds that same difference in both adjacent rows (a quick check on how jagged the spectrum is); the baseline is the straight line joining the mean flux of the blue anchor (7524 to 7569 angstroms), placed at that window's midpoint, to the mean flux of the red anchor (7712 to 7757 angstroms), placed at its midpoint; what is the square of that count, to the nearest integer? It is 64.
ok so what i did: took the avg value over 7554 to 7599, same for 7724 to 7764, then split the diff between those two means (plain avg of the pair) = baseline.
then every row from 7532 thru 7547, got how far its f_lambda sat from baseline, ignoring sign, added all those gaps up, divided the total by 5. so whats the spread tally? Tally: 1.05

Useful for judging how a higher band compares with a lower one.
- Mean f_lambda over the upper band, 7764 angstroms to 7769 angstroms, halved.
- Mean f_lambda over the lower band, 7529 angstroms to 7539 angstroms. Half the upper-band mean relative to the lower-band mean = 0.499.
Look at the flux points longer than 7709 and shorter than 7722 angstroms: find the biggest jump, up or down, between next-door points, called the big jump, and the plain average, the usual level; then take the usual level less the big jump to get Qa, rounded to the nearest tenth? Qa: 23.6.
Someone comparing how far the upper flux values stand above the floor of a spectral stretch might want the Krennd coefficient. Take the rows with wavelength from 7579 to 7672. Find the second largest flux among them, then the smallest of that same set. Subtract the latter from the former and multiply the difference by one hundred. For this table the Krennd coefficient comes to 630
